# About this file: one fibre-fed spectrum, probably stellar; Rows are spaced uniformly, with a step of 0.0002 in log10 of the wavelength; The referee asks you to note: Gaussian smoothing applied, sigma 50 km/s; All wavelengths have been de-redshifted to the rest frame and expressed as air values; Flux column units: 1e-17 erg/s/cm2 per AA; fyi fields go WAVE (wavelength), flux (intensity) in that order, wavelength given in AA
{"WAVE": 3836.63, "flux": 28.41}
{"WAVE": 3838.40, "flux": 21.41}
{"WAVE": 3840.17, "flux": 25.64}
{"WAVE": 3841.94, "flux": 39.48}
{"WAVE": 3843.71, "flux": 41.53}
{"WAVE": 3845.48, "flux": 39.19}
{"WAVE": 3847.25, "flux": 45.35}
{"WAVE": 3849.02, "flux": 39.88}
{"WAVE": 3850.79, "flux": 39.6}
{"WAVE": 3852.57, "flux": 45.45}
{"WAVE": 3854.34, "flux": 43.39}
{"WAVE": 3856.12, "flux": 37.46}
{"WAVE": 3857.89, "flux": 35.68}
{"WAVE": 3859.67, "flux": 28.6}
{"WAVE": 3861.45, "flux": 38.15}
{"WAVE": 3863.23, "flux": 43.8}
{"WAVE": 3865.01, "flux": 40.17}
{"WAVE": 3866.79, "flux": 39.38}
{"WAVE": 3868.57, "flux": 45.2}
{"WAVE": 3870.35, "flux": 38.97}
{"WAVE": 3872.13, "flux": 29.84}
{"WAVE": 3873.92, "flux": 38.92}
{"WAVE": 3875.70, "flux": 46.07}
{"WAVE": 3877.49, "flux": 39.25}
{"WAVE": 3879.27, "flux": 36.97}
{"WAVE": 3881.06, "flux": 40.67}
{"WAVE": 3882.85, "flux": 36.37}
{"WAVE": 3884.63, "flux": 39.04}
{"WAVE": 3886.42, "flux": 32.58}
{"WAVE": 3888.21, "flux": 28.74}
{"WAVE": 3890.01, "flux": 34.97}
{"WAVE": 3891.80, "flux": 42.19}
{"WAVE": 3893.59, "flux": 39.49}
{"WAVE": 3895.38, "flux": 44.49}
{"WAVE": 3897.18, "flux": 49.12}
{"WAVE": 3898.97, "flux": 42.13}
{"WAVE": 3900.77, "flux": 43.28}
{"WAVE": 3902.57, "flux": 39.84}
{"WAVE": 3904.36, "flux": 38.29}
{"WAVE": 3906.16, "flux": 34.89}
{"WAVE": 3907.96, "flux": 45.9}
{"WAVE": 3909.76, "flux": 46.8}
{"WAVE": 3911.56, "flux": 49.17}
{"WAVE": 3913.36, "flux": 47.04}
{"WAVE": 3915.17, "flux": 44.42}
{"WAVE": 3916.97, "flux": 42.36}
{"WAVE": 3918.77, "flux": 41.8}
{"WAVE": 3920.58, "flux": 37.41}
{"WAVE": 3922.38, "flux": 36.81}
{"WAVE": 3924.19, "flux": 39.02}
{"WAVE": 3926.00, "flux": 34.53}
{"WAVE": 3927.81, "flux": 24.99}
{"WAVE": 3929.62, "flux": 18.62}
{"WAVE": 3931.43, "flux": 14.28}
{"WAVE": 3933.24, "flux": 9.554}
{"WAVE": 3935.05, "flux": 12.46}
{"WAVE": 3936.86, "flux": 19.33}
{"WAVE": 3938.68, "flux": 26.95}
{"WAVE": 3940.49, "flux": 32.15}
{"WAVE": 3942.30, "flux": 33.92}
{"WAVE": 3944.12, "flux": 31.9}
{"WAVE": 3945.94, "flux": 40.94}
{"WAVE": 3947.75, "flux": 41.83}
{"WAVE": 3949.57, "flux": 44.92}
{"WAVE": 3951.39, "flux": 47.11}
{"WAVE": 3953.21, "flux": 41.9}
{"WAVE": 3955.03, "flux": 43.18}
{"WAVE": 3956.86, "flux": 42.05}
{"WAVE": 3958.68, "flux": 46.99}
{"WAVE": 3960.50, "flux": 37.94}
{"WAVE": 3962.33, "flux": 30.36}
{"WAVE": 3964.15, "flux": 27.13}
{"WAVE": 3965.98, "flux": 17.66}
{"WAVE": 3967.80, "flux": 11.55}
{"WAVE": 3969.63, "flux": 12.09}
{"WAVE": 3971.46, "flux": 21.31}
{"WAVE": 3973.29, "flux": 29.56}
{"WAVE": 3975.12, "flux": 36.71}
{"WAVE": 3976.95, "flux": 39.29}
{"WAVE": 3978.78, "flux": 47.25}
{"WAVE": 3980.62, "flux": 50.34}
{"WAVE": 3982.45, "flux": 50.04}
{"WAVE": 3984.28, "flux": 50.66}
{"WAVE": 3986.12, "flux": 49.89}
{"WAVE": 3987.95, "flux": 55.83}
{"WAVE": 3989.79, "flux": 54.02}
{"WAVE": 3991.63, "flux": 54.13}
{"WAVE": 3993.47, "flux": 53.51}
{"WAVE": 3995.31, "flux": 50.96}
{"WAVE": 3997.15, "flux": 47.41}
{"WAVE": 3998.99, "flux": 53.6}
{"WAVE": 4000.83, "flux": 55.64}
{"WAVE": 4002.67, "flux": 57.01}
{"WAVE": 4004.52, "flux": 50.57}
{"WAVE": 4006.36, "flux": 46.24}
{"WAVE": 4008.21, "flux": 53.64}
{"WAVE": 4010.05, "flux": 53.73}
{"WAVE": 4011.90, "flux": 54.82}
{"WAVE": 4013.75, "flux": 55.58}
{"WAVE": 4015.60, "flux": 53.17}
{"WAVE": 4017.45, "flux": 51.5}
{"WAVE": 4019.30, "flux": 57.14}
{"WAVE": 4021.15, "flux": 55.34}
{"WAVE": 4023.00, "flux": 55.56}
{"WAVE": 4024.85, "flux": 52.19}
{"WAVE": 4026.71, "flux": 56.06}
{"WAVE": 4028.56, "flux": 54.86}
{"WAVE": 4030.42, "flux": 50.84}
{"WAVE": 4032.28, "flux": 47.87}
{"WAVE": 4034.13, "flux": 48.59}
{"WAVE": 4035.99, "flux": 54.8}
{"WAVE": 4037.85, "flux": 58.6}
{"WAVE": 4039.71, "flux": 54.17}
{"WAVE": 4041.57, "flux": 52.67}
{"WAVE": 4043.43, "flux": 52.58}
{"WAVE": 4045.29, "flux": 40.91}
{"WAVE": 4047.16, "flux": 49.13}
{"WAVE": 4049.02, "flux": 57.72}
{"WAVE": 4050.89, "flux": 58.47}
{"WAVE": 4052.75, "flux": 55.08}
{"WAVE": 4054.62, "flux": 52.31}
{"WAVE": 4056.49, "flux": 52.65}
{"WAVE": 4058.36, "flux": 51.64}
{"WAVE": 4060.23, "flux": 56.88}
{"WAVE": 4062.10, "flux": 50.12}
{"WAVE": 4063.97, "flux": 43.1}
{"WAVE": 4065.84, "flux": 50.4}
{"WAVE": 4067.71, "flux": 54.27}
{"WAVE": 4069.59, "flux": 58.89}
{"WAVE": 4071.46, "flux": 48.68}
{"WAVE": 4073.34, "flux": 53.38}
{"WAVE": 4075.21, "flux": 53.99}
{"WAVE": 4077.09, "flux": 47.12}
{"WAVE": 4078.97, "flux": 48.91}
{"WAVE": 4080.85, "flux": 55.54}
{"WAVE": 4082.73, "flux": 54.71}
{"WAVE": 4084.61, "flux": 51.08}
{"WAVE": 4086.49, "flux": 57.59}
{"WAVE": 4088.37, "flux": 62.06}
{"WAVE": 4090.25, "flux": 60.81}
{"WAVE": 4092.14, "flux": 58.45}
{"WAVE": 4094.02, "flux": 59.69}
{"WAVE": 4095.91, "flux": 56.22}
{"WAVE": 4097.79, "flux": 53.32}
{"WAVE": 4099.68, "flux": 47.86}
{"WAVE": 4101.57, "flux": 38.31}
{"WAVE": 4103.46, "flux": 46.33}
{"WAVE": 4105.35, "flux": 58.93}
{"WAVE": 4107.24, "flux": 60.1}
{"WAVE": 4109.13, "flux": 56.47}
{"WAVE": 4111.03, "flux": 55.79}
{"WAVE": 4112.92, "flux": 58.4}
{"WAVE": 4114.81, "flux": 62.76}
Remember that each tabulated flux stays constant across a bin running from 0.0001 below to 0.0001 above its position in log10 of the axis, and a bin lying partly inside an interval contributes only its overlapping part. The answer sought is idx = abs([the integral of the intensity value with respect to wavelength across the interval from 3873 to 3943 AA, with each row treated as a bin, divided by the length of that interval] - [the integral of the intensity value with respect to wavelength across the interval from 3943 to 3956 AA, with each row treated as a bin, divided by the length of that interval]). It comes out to 6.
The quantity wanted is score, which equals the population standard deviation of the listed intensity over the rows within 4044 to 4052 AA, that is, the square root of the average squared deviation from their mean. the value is 7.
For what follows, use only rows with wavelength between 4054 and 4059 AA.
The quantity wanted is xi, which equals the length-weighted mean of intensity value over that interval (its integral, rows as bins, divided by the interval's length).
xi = 52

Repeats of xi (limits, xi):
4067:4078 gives 53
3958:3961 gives 43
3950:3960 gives 44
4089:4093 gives 60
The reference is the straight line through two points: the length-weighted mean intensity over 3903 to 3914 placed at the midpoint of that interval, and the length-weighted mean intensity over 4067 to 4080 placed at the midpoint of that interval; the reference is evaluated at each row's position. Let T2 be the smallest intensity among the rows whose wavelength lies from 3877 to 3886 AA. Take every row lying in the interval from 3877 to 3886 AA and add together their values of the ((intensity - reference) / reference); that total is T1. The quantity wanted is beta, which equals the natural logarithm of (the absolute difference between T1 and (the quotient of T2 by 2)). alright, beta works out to 2.92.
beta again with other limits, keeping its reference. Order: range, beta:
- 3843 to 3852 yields 2.97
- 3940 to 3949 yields 2.83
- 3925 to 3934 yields 2.01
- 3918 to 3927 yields 2.89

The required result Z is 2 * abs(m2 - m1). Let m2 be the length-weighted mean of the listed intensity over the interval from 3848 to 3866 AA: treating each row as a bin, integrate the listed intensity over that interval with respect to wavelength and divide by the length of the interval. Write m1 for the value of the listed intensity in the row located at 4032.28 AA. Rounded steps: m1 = 47.87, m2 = 39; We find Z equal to 17.2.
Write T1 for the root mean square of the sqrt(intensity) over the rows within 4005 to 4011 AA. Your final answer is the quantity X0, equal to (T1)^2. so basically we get 51.2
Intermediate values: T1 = 7.16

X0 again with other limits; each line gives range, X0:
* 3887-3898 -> 39.8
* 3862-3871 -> 41.5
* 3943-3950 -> 39.9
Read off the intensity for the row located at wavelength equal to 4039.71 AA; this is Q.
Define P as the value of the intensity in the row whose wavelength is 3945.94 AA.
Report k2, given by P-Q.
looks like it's -13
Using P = 40.94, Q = 54.17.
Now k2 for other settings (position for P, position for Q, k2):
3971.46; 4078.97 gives -28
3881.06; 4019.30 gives -16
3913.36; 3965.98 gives 29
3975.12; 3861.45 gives -1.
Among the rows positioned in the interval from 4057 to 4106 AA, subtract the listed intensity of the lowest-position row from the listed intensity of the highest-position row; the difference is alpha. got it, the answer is 7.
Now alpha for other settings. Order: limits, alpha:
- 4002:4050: 1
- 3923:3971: -27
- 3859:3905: 10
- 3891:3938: -23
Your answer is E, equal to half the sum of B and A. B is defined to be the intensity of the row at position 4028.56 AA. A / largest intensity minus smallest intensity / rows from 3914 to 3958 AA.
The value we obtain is 46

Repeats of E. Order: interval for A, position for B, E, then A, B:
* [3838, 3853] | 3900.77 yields 34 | 24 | 43.28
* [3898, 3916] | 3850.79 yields 27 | 14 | 39.6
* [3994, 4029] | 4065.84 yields 31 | 11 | 50.4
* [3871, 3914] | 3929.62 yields 20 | 20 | 18.62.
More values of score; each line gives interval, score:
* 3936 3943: 6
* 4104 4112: 2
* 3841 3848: 2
